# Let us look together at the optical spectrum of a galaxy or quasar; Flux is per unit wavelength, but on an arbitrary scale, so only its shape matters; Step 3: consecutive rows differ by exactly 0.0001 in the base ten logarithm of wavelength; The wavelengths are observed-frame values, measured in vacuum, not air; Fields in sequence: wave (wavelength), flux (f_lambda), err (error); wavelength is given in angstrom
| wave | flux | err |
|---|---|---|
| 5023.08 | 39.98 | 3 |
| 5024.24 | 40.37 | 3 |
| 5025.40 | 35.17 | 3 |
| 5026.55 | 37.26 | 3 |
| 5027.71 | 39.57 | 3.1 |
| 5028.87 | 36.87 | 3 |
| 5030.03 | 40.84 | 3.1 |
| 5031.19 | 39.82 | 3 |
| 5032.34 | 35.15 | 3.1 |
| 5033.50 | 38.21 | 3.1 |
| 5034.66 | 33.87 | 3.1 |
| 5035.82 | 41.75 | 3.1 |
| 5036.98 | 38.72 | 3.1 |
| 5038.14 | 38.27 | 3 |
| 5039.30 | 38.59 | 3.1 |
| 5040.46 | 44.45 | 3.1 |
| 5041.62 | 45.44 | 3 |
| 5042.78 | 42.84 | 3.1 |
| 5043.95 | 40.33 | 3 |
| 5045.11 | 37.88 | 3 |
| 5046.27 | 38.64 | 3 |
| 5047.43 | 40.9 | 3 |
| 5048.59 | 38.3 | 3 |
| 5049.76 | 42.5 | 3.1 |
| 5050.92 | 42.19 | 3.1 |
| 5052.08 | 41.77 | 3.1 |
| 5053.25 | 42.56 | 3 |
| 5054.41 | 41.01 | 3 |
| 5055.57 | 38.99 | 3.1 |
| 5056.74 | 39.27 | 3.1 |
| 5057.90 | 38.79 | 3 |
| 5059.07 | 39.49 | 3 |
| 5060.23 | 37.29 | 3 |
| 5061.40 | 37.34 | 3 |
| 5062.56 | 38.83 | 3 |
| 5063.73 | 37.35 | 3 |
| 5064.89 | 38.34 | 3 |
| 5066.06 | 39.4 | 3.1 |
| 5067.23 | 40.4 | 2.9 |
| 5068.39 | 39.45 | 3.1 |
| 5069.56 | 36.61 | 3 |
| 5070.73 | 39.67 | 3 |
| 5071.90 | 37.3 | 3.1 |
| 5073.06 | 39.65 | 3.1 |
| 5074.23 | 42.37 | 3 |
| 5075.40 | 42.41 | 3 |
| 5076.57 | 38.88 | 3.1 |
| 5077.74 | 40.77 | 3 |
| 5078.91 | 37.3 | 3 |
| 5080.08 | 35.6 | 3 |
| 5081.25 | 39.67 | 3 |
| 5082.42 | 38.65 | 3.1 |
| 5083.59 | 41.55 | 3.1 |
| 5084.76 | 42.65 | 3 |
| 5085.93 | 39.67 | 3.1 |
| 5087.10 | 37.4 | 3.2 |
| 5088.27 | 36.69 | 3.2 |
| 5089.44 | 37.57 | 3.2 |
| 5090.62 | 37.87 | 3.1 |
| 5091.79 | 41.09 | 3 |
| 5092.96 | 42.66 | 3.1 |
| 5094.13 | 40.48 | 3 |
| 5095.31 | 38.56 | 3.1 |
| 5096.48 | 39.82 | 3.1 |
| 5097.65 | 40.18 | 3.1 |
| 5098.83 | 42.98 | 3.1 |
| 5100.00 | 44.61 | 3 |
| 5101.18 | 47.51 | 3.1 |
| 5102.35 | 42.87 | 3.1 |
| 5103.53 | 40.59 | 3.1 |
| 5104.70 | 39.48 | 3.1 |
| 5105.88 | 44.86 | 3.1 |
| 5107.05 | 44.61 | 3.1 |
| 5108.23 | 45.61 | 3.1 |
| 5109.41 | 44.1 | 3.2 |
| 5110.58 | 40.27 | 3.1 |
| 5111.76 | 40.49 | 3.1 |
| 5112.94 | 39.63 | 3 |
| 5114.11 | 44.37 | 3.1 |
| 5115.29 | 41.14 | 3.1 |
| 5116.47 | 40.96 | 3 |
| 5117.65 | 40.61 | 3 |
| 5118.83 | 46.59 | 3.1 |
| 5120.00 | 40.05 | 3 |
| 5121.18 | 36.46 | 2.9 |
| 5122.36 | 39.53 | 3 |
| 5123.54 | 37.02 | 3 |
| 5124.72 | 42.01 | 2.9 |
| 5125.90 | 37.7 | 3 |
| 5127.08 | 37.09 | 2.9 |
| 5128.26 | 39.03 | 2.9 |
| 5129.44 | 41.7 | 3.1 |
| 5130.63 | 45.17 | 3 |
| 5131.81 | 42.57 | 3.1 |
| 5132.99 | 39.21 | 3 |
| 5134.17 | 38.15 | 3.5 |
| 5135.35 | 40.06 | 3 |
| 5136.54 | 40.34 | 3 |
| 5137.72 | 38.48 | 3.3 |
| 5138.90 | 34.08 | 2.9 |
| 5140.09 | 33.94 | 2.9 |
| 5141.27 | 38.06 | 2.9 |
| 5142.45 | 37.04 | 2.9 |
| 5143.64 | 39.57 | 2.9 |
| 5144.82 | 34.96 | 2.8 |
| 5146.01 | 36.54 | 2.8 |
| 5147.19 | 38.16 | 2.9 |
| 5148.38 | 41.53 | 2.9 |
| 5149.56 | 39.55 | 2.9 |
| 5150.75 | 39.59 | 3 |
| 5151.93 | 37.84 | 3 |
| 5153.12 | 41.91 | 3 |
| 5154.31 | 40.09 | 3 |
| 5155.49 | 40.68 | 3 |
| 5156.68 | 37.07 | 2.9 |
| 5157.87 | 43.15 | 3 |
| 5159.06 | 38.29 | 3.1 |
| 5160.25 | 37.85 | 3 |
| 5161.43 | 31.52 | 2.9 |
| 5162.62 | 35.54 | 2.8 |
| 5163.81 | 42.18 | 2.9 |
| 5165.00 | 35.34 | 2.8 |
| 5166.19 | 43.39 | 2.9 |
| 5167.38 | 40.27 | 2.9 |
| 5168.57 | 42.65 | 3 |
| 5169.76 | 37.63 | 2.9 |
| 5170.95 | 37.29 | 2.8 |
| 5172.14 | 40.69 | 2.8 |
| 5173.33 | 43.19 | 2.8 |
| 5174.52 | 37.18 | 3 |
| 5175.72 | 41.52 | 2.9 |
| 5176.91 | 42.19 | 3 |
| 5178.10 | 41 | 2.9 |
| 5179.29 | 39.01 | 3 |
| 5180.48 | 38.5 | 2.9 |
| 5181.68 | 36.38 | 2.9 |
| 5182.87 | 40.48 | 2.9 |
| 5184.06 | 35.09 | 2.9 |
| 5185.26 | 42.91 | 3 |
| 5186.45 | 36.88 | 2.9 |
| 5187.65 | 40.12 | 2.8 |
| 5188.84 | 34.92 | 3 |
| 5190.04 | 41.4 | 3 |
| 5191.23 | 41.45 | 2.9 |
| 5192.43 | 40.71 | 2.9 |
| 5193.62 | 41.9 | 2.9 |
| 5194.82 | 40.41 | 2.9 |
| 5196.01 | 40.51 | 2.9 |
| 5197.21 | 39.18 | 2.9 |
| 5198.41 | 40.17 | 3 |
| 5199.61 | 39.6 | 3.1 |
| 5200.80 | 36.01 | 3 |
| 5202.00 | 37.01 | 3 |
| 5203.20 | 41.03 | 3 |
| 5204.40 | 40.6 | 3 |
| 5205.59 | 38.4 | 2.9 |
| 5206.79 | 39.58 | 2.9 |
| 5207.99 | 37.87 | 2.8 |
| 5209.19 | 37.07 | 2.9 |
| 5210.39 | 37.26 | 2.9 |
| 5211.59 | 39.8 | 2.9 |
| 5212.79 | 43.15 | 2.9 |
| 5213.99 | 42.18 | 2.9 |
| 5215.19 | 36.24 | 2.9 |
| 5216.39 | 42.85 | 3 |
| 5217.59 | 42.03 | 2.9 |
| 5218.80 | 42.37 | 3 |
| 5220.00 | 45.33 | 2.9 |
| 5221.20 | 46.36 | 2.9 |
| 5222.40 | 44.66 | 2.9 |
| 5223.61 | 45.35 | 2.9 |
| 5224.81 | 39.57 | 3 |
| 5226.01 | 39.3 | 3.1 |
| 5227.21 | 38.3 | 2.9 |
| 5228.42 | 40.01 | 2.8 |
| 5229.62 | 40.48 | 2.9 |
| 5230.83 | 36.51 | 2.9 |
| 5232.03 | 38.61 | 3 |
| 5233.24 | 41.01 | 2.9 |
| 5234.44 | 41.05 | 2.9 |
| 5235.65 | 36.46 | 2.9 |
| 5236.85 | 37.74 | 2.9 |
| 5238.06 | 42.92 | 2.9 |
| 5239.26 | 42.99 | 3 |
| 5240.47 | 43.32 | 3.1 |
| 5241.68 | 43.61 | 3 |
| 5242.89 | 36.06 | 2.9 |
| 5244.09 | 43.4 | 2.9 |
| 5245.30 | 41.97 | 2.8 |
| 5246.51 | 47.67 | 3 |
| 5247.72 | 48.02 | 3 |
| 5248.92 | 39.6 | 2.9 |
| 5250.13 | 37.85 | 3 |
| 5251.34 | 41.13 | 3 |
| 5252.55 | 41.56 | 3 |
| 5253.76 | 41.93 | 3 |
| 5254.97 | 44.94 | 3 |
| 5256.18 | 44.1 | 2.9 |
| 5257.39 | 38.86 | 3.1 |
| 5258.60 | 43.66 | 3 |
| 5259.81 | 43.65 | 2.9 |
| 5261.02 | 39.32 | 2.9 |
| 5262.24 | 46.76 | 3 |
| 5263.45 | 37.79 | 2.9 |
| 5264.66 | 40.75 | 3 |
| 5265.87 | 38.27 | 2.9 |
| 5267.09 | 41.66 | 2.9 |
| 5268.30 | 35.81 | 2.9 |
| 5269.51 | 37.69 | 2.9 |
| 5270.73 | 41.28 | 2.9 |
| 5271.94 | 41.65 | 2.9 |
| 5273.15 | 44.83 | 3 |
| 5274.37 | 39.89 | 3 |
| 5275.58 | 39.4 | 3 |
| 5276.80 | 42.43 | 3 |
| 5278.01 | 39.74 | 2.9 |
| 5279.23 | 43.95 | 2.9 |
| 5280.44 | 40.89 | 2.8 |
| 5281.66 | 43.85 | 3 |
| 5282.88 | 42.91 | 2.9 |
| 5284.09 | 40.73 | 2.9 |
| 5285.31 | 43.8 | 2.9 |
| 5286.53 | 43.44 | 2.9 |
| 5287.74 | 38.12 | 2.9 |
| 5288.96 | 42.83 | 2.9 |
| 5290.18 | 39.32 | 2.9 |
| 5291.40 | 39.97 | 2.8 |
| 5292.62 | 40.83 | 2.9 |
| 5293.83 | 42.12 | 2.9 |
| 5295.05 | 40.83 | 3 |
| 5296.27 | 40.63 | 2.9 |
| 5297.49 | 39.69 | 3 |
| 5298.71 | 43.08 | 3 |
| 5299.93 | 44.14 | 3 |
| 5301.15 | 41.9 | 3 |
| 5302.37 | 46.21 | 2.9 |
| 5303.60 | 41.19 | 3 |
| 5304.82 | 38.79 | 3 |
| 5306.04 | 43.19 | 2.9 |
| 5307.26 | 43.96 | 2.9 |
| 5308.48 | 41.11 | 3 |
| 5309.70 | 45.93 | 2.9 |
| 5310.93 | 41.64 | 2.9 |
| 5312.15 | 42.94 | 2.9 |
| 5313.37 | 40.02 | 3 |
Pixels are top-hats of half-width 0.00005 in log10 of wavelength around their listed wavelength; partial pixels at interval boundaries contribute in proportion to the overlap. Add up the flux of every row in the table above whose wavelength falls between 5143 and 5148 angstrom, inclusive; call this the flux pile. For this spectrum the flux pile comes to 149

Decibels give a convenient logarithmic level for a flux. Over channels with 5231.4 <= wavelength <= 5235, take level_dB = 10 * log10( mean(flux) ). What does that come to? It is 16.0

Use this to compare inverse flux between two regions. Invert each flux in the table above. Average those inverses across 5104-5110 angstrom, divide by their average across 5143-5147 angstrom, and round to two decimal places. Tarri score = 0.85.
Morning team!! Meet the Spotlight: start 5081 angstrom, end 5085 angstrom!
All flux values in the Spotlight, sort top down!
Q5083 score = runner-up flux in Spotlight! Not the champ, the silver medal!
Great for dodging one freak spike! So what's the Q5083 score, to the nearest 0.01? 41.55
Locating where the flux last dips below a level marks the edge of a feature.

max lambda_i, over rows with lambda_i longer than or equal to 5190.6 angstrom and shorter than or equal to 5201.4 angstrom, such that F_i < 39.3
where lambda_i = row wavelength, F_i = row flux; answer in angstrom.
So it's 5200.80 angstrom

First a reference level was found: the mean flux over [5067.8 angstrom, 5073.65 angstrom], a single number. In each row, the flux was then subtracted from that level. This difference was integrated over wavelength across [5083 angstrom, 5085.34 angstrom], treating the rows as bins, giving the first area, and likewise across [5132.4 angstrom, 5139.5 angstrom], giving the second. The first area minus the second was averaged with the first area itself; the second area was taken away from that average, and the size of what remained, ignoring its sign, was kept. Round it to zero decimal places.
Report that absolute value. 10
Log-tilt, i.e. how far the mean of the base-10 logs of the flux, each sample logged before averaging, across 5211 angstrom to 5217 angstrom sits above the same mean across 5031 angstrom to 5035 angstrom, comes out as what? 0.046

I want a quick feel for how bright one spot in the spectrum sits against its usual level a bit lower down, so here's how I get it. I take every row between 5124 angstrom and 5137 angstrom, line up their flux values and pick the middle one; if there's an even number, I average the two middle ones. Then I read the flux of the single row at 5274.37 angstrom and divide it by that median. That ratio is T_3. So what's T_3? 1.00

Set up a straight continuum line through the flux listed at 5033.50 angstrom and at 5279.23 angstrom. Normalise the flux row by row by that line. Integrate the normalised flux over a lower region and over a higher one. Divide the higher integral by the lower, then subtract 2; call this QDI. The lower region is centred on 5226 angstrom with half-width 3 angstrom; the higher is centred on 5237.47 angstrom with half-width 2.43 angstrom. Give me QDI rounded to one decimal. -1.2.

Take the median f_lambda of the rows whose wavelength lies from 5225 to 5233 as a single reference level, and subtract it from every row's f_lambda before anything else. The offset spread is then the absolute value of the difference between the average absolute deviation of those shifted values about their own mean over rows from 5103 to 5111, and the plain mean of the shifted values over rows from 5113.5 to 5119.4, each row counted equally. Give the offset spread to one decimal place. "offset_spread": 1.5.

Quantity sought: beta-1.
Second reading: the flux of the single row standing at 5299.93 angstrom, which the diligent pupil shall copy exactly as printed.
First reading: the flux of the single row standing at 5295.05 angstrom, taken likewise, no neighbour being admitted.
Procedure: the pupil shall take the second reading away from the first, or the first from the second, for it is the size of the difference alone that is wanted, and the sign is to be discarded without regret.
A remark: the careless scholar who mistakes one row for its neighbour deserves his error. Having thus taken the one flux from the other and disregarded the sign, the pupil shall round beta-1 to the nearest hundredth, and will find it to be 3.31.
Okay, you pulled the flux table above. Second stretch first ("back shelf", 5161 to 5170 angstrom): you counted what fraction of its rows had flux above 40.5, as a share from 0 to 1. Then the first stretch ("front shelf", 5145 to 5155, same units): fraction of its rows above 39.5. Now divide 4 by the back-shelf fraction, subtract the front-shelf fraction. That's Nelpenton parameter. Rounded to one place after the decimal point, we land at 10.0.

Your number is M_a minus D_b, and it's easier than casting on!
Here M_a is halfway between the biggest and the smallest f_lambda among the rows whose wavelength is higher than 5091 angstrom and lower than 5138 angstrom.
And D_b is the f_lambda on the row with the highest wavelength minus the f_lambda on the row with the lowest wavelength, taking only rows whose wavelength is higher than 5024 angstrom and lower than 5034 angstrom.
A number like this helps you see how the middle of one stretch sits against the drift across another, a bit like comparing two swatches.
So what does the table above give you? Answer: 44.1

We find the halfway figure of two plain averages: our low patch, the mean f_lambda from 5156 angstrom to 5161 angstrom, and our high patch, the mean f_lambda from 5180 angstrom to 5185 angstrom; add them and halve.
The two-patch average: 38.4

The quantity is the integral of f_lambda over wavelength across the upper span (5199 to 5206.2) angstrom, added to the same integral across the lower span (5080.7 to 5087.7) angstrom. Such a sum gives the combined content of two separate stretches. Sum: 559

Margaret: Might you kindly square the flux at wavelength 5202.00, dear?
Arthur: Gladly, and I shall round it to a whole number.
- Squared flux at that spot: 1370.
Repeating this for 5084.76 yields 1819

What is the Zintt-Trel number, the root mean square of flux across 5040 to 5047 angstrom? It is 41.7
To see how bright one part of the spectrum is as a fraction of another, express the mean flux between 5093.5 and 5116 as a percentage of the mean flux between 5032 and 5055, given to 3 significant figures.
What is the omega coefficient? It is 105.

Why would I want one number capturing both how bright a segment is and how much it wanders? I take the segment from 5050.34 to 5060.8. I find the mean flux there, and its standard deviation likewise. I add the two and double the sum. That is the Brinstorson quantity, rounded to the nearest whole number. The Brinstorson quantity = 84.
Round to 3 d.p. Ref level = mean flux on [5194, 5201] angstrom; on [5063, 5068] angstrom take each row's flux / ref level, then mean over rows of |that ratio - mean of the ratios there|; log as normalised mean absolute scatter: 0.026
